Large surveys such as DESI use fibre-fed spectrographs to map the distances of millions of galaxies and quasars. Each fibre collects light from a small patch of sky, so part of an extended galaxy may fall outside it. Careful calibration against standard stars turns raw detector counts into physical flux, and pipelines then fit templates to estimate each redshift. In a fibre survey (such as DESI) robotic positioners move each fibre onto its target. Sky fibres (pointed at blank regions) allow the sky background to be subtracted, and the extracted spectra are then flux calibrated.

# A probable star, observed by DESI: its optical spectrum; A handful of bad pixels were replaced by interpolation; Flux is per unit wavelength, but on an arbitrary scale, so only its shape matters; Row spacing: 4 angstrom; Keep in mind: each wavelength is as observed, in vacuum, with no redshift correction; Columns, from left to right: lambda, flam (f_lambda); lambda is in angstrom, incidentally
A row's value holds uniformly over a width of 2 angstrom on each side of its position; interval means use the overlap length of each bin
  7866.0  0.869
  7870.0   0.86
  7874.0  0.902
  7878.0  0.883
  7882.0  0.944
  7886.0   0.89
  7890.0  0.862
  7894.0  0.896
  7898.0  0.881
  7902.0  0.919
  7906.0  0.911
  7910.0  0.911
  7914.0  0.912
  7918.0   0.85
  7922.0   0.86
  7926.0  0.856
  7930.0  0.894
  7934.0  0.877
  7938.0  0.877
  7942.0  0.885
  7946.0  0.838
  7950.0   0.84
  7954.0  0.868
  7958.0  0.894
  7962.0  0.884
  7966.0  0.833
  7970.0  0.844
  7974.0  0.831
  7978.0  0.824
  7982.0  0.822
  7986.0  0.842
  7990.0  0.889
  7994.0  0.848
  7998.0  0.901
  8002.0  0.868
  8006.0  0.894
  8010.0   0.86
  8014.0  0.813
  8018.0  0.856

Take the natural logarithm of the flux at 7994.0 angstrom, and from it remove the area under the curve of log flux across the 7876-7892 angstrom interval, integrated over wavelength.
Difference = 1.62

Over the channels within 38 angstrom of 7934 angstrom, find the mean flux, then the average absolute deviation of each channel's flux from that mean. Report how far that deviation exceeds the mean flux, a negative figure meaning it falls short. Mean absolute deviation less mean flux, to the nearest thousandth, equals -0.853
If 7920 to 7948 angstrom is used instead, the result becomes -0.854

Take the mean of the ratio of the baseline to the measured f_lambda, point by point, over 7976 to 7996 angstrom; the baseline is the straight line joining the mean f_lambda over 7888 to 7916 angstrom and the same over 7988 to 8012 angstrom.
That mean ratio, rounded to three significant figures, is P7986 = 1.04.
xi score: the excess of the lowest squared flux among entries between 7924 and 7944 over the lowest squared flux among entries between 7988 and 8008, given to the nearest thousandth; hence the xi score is 0.014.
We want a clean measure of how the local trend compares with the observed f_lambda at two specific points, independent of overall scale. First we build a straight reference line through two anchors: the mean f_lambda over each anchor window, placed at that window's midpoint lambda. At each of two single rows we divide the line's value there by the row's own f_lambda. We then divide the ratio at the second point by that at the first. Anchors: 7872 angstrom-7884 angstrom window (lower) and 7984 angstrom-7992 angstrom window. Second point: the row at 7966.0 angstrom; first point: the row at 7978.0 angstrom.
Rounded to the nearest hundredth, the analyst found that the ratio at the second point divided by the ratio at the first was 0.99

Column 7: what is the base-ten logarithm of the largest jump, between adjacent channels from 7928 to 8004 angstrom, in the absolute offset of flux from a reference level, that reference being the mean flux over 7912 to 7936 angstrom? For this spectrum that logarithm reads -1.49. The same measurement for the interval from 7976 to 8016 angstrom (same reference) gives -1.33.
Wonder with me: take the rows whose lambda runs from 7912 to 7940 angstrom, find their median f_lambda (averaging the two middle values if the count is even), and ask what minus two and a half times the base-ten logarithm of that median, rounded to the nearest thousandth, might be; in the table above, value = 0.143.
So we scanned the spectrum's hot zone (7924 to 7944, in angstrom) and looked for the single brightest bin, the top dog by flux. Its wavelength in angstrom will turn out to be 7930.0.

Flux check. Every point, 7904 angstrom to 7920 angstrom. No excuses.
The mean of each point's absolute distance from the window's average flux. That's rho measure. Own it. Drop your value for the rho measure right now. 0.0230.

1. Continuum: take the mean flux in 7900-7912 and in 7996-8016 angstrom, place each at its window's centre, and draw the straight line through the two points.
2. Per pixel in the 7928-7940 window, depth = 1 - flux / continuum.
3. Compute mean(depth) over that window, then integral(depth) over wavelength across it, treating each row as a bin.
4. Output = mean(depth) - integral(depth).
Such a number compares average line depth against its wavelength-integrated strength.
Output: -0.22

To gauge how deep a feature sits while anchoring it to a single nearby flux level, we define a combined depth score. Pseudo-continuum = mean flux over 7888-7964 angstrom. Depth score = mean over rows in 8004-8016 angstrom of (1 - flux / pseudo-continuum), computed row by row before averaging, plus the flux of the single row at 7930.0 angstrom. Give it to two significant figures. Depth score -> 0.92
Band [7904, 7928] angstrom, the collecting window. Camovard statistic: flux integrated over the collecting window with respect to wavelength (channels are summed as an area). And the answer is 21.2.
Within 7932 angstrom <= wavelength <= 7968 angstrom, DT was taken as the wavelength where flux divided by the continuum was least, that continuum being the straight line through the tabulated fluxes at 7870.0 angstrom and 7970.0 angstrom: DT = 7966.0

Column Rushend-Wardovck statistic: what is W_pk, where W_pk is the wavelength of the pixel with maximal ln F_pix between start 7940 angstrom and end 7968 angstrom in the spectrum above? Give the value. 7958.0 angstrom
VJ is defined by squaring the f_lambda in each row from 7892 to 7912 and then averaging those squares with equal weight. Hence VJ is 0.817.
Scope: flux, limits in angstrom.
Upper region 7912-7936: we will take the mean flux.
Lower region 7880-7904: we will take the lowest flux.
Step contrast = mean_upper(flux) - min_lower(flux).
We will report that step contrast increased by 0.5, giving 0.513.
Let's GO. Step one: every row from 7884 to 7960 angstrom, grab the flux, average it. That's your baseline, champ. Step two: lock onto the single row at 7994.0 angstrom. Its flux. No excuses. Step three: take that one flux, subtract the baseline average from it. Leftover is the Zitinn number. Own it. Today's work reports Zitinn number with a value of -0.03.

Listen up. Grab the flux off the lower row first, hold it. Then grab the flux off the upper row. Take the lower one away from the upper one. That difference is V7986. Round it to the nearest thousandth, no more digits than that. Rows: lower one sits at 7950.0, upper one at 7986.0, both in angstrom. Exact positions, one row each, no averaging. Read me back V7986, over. 0.002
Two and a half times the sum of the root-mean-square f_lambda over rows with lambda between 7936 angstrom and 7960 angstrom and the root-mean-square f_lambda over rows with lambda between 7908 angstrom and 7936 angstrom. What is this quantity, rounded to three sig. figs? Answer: 4.37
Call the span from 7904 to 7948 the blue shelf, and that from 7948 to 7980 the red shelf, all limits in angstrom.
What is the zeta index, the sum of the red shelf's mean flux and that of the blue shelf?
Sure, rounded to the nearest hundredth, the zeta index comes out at 1.73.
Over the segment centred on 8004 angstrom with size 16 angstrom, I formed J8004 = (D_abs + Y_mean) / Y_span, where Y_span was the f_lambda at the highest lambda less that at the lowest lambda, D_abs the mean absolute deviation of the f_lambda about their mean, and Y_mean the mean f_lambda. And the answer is -22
